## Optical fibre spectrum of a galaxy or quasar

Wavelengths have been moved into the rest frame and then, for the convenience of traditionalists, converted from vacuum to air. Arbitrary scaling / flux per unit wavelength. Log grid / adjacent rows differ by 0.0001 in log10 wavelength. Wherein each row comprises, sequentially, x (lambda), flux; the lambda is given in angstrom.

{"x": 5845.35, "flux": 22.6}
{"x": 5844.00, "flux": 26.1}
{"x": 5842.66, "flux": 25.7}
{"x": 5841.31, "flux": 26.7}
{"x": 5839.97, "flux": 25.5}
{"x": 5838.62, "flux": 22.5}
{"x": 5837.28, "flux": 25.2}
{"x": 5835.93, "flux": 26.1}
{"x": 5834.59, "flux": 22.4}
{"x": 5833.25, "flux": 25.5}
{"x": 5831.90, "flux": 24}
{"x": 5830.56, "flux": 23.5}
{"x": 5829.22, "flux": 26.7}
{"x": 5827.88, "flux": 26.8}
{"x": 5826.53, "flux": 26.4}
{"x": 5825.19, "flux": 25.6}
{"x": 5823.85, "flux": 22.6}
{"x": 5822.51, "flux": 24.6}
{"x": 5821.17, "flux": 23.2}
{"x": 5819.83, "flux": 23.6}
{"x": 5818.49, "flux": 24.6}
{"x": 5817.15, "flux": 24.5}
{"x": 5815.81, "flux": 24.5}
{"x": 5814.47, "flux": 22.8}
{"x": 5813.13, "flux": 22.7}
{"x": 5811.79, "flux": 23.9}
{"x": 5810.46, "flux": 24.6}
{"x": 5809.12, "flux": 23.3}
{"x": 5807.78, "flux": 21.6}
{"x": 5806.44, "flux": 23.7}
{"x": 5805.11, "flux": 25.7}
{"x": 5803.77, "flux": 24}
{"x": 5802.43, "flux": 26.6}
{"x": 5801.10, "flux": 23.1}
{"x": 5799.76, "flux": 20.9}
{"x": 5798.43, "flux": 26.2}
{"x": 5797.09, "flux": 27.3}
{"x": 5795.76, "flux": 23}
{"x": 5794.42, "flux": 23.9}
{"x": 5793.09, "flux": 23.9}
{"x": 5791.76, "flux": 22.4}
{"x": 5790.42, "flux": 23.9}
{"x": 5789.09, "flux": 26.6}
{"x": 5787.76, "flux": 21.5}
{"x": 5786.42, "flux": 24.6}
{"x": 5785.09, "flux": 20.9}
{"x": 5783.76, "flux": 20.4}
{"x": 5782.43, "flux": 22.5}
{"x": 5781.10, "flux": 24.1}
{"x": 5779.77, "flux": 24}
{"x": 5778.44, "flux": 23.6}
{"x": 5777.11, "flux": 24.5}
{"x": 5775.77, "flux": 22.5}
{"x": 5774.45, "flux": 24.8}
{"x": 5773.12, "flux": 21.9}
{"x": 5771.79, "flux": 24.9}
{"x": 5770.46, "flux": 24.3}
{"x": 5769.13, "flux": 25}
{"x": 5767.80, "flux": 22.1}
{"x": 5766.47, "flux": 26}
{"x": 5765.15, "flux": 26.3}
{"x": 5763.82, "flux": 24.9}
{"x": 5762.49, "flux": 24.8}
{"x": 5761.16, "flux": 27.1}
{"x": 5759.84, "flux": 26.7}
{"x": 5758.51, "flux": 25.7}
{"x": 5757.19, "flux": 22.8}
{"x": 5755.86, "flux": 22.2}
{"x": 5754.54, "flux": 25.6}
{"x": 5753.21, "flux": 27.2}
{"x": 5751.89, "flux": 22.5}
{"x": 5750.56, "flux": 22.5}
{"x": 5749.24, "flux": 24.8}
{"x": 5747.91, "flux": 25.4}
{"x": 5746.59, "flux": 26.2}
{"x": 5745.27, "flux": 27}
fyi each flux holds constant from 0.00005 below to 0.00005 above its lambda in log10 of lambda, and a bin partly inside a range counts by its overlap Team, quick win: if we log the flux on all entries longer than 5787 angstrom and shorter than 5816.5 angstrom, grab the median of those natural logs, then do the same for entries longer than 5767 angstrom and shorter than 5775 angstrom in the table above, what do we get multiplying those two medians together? 10.16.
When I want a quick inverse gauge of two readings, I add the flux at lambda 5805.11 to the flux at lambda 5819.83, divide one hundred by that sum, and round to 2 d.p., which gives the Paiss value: 2.03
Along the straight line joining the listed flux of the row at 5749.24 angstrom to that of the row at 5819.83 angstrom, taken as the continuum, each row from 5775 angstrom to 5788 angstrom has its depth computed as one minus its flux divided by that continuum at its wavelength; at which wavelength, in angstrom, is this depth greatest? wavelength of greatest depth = 5783.76 angstrom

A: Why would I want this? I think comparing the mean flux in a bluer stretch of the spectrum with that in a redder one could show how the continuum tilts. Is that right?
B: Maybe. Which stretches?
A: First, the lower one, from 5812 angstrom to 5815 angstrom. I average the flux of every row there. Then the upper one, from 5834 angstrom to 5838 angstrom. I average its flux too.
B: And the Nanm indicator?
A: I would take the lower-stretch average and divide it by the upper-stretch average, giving 0.93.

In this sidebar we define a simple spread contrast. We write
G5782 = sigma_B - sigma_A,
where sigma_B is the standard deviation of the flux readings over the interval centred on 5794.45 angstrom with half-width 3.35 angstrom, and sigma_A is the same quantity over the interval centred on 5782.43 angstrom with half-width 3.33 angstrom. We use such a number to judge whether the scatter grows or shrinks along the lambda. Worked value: 0.2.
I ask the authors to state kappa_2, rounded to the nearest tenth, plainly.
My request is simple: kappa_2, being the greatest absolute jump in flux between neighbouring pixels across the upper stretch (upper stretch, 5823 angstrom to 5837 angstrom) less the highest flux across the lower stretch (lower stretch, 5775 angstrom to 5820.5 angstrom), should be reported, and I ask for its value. -23.6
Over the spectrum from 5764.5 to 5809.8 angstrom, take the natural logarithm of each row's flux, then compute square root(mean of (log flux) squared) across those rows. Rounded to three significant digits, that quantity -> 3.17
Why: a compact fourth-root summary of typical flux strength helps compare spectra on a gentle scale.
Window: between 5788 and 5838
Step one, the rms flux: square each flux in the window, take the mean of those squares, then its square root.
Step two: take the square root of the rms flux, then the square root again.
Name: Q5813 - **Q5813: 2.22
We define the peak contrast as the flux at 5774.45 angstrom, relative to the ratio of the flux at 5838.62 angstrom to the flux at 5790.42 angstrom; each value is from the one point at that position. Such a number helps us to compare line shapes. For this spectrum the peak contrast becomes 26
